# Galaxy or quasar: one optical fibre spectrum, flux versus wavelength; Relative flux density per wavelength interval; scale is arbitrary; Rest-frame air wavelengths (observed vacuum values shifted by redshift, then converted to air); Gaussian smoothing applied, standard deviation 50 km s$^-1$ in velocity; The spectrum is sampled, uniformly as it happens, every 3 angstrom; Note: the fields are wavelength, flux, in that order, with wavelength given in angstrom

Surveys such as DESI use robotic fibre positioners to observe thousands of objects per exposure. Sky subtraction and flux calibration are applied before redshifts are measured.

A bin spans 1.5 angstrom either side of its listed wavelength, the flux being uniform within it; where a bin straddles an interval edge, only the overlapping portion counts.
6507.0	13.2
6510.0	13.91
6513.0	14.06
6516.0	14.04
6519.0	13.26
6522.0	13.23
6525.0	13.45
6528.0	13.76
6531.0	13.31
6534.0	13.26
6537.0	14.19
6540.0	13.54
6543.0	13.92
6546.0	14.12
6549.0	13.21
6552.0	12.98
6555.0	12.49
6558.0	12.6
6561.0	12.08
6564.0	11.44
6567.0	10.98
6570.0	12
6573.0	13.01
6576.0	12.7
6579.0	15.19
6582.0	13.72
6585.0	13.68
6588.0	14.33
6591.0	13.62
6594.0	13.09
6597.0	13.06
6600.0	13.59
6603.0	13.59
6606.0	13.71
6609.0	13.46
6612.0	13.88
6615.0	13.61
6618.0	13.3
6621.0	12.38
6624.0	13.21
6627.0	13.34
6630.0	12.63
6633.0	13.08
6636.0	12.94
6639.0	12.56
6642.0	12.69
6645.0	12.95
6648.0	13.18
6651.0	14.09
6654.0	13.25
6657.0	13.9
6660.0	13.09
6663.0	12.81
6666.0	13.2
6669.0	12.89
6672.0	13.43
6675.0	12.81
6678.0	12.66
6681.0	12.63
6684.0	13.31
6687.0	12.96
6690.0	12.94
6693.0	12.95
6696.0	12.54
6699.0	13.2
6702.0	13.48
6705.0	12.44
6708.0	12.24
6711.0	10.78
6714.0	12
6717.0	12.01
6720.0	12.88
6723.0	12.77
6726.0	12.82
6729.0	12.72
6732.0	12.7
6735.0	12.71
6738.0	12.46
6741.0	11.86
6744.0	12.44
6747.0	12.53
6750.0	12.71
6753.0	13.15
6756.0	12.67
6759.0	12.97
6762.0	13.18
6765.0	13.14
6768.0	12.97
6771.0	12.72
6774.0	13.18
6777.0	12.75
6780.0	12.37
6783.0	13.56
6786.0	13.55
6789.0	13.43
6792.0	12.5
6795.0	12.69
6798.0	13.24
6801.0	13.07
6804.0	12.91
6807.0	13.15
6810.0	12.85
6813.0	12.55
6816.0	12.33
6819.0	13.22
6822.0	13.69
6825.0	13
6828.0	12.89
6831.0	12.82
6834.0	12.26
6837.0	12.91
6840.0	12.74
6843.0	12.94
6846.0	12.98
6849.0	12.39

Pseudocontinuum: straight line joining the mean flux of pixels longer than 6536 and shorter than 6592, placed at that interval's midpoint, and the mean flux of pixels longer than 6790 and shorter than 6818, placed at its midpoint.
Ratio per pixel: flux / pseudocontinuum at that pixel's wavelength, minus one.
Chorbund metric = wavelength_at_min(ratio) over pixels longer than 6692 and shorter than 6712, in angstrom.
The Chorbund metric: 6711.0 angstrom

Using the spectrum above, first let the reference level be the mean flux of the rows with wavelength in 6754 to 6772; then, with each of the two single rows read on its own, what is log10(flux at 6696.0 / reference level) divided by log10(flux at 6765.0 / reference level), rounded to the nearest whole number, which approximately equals -2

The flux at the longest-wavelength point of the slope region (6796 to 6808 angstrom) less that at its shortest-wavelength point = -0.1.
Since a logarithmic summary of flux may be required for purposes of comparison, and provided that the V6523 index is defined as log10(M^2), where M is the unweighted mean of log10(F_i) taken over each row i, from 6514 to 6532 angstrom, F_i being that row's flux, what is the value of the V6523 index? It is 0.107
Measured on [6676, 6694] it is 0.091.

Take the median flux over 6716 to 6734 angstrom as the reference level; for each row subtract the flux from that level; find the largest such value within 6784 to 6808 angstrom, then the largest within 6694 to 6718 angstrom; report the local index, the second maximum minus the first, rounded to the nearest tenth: 1.7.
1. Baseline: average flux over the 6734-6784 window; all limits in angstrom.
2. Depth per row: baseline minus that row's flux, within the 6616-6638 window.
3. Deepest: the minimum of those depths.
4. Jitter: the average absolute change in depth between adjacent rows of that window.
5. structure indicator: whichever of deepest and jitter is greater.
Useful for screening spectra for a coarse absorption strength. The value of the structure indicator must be 0.53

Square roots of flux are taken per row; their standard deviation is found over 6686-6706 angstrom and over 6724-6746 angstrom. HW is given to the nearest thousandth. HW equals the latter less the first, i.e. -0.003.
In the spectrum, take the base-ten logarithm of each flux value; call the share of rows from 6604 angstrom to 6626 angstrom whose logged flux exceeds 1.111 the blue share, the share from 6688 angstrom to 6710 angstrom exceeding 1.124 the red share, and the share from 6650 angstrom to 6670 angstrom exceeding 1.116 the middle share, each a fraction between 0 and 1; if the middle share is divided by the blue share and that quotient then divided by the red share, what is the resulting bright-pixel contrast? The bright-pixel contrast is 5.8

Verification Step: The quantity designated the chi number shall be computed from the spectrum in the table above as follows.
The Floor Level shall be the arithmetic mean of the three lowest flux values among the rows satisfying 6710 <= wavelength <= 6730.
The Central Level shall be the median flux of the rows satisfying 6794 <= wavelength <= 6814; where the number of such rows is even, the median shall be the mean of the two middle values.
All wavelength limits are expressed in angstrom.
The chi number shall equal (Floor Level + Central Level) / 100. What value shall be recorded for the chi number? 0.245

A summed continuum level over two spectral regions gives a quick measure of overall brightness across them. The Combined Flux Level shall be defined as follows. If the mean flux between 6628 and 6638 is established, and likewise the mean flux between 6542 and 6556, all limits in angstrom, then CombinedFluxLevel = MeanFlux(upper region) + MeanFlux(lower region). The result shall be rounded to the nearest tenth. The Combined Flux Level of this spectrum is 26.2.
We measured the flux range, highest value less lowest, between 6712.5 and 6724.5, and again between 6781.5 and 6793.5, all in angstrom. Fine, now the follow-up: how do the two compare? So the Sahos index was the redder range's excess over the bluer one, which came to 0.2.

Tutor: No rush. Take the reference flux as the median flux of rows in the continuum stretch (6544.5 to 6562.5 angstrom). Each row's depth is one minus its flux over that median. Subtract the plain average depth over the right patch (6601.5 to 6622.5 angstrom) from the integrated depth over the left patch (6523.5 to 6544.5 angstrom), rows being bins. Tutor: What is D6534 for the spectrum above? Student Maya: -1.3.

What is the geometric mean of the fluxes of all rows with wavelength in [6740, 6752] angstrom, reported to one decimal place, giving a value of 12.4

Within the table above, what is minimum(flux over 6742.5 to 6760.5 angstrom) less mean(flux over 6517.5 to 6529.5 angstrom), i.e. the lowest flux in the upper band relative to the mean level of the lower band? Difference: -1.0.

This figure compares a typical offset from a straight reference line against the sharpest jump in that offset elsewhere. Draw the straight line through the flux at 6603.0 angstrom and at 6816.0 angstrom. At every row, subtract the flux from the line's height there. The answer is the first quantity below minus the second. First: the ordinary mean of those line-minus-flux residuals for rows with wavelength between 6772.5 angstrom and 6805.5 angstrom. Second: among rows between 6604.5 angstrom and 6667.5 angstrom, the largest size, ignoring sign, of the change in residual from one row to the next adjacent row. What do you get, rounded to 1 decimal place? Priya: -1.5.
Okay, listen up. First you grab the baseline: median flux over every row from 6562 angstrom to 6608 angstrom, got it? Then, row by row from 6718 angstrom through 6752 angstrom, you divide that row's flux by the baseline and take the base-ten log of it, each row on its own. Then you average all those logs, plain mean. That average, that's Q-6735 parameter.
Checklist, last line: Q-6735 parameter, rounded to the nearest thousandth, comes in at -0.033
